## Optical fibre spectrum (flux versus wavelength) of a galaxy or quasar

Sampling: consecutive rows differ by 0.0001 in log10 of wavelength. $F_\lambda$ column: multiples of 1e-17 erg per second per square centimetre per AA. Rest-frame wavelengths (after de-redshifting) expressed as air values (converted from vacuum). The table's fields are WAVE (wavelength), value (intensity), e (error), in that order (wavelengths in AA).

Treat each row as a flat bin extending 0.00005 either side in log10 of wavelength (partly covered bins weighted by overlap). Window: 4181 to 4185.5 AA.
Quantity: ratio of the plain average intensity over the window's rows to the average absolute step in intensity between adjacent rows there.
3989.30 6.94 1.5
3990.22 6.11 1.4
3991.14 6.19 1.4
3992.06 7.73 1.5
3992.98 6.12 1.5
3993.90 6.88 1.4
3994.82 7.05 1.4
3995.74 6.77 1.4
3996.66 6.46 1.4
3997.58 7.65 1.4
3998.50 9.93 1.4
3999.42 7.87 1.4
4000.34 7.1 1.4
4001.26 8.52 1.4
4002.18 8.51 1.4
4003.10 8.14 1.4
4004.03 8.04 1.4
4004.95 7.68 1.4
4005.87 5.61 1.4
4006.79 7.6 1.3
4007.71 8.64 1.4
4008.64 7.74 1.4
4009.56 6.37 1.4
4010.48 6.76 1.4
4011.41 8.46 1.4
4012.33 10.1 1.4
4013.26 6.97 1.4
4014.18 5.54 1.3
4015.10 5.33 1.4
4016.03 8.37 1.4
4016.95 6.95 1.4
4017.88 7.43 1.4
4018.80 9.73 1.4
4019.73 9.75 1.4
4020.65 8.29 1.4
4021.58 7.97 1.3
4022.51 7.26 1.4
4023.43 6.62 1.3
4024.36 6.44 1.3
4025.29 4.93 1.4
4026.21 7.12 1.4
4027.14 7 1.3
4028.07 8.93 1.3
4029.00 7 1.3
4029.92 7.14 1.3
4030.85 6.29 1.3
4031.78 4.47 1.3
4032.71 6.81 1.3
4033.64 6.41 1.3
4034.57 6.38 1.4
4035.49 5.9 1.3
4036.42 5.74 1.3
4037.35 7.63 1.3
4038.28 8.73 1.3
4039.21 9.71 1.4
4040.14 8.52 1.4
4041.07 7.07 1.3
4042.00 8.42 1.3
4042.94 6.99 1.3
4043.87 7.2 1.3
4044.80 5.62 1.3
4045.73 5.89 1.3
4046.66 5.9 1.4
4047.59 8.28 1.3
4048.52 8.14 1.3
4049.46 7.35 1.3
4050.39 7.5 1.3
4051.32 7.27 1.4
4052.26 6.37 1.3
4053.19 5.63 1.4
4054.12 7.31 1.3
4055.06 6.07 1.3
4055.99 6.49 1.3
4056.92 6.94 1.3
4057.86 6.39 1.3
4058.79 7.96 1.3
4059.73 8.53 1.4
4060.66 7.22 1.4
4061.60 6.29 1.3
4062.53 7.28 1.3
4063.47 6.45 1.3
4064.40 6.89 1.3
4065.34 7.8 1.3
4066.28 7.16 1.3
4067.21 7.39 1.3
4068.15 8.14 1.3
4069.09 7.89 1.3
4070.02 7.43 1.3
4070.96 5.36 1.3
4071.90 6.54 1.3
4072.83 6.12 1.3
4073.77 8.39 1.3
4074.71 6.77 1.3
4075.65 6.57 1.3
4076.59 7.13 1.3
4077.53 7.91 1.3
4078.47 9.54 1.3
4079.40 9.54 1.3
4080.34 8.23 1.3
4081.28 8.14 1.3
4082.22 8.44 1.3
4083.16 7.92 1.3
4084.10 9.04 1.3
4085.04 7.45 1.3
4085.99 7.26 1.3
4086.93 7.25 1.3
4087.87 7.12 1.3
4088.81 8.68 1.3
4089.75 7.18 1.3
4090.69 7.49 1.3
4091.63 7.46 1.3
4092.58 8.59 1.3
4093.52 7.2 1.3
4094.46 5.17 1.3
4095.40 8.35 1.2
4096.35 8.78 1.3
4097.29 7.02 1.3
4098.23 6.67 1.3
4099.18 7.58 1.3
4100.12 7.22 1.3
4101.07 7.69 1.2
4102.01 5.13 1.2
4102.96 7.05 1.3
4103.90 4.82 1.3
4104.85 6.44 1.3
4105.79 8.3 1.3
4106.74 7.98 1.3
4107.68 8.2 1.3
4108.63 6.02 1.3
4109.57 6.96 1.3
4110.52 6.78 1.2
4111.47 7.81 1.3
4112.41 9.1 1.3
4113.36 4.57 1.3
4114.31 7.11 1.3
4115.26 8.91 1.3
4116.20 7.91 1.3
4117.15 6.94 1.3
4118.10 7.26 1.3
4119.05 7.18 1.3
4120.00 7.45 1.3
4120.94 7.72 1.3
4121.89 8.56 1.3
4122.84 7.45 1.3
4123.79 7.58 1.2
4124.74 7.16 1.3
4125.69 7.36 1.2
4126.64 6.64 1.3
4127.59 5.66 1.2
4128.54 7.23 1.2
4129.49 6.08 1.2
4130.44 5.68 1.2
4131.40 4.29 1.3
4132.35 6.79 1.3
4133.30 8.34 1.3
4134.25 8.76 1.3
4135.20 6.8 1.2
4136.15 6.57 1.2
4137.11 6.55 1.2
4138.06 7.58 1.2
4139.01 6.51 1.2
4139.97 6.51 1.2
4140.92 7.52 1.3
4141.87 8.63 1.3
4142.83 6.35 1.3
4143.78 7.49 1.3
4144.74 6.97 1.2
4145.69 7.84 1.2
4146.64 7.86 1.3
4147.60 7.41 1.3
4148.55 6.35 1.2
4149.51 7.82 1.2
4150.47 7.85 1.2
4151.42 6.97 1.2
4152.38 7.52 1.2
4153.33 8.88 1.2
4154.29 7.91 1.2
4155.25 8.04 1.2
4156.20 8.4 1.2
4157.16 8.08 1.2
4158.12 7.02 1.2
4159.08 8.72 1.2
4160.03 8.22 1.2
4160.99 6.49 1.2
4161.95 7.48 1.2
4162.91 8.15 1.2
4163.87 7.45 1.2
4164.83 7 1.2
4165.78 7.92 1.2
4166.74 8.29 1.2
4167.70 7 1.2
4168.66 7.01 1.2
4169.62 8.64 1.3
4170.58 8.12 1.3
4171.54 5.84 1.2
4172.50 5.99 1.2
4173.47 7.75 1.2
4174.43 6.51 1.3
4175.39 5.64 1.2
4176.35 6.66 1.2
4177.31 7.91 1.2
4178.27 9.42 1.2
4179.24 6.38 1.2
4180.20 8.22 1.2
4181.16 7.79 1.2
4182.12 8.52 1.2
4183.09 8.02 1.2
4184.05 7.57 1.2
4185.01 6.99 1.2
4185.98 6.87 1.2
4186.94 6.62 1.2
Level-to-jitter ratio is 13.8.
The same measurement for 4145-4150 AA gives 9.9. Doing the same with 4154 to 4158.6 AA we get 16.9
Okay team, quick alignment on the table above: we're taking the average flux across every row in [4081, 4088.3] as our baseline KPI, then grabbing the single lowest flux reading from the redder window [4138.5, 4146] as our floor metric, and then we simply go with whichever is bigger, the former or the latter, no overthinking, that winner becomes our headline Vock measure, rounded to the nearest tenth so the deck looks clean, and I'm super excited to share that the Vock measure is 7.8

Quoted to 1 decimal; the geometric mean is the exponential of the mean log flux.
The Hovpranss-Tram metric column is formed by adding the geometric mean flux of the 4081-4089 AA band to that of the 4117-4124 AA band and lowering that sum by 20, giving -4.6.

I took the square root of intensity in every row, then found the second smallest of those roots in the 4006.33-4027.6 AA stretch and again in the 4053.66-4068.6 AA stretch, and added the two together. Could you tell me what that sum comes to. 4.82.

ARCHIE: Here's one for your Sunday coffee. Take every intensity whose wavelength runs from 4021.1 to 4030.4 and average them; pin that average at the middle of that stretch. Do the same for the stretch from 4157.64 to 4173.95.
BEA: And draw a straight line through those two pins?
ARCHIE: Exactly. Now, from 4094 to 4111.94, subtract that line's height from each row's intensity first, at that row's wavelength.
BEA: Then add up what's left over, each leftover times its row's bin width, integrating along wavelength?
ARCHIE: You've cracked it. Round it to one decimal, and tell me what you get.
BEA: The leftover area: -4.1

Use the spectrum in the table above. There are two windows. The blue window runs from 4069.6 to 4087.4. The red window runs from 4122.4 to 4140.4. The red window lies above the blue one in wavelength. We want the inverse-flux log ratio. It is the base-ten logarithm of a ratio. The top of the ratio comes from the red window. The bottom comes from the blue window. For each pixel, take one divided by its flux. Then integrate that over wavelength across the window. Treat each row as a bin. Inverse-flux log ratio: 0.06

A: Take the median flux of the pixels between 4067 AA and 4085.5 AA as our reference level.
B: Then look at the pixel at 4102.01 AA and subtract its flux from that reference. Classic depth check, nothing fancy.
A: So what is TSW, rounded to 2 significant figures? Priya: 2.8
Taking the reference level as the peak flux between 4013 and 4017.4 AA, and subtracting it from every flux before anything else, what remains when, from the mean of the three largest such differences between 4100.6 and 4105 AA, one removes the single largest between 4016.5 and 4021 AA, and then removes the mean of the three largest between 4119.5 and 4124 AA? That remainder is -2.3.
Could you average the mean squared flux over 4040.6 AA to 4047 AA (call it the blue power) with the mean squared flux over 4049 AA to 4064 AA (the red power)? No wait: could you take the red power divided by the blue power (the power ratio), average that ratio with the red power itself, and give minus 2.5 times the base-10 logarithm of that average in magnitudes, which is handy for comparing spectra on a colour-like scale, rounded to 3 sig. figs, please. -3.49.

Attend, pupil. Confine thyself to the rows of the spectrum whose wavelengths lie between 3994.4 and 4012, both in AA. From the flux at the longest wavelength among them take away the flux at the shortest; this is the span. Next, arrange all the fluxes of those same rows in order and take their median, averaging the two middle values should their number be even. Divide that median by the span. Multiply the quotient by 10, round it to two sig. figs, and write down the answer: 54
